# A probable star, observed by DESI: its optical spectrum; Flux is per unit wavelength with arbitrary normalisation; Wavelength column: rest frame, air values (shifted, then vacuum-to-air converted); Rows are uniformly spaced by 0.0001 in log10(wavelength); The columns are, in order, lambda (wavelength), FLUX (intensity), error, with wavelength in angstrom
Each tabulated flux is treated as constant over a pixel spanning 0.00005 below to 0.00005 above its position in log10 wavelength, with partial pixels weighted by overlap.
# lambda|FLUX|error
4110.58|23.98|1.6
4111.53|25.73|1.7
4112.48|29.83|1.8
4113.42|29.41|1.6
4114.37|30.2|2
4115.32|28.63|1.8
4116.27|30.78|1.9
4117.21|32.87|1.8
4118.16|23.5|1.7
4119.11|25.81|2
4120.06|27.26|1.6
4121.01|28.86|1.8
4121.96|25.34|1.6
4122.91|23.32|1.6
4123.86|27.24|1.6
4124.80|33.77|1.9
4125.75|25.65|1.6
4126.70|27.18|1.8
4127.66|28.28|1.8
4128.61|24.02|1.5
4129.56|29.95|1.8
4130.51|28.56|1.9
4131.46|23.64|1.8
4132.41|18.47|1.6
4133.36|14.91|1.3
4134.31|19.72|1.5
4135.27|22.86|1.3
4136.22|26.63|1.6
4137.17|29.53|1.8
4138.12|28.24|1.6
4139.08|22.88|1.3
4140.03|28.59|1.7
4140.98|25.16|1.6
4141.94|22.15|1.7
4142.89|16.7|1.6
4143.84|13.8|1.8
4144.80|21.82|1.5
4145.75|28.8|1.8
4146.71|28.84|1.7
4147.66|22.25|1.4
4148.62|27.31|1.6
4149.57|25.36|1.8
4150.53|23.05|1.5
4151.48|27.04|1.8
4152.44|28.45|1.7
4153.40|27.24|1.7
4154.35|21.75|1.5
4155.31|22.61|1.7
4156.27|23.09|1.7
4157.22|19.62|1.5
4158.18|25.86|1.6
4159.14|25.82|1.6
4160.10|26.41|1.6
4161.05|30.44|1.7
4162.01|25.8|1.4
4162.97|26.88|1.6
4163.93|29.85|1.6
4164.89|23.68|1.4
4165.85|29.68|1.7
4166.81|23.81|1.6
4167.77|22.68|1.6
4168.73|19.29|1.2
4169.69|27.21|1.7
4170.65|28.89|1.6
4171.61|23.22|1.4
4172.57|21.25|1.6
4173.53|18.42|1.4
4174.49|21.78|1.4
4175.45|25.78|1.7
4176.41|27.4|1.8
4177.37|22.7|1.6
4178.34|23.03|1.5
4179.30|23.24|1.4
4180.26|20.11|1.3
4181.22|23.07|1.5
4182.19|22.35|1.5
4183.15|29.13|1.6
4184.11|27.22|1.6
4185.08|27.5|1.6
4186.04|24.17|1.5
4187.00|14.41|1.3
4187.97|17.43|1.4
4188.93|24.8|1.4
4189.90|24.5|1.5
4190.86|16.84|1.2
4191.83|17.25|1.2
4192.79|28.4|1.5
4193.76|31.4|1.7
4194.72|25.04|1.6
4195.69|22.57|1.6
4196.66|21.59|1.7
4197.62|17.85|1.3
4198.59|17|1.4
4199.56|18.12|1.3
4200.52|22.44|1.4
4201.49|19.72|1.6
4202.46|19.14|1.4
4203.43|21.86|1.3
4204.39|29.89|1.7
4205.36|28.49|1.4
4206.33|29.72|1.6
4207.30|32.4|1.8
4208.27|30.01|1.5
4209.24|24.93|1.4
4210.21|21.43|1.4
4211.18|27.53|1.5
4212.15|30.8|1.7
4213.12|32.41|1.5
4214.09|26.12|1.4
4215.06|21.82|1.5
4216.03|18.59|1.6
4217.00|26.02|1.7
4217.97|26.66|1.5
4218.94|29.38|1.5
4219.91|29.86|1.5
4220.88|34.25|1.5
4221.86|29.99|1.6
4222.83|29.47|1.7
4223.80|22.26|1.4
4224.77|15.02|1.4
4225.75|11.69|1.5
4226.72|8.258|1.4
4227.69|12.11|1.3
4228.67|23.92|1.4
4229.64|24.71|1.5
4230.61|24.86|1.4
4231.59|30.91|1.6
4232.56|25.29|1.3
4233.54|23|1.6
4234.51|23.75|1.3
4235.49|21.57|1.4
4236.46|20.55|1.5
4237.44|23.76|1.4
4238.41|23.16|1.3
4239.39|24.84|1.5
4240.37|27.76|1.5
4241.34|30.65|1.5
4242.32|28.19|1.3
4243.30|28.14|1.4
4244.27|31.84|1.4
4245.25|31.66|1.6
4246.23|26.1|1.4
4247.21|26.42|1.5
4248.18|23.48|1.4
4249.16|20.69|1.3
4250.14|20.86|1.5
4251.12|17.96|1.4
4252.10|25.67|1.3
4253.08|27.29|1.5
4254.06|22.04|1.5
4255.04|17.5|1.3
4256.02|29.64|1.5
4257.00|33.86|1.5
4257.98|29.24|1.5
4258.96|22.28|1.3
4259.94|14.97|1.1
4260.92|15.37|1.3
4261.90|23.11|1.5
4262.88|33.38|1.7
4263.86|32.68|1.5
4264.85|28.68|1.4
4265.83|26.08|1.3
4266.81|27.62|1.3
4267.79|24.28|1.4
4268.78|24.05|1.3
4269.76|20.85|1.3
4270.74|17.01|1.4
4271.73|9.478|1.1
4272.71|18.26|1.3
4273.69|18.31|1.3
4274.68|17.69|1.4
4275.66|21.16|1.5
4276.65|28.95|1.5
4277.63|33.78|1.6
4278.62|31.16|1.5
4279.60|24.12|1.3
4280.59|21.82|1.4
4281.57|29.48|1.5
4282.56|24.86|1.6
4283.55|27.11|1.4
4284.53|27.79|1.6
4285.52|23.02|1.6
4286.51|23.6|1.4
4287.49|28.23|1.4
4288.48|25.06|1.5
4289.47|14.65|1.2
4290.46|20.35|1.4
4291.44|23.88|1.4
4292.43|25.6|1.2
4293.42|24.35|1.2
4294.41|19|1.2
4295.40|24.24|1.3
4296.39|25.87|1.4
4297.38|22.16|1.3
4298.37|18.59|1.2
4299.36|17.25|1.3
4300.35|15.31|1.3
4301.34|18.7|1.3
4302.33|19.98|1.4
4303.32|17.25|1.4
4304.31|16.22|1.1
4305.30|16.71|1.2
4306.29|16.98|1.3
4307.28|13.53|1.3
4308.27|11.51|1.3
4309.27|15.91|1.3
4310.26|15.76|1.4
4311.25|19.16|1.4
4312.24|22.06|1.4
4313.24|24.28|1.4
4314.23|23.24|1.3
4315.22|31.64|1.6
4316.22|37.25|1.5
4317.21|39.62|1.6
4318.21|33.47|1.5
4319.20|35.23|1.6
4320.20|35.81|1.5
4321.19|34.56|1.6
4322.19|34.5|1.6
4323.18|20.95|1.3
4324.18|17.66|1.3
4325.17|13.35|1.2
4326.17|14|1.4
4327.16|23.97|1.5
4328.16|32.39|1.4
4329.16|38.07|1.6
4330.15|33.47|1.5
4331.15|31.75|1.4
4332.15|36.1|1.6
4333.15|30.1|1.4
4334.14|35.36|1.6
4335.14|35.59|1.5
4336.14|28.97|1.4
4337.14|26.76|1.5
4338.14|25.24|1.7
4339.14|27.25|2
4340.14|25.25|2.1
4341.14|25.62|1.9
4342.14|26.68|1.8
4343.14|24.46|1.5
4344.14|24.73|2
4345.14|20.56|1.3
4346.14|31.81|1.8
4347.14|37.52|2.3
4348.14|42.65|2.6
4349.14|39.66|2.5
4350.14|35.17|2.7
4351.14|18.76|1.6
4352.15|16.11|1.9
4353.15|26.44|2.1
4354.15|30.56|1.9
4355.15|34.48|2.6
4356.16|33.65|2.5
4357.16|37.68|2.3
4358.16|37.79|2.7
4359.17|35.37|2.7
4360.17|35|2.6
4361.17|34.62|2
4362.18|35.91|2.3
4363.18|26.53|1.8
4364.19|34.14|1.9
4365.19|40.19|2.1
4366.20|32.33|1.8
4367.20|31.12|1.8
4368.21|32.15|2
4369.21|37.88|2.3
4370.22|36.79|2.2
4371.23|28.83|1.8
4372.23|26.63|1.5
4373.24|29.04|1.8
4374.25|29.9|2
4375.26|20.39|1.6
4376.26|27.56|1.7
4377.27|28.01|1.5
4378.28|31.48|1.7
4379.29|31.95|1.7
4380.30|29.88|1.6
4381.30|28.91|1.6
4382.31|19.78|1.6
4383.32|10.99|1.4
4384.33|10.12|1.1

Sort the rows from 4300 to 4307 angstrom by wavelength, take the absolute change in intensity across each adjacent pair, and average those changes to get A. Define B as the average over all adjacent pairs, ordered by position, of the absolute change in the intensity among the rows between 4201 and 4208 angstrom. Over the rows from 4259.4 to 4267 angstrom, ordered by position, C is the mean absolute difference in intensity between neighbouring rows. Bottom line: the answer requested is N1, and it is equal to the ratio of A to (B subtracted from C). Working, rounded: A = 1.5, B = 2.8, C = 3.89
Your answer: 1.4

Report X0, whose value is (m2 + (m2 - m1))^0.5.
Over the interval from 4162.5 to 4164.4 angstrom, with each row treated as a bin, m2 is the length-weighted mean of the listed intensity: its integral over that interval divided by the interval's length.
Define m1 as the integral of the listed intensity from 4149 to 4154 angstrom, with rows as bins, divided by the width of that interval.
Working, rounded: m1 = 26.2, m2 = 28.3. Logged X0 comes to 5.5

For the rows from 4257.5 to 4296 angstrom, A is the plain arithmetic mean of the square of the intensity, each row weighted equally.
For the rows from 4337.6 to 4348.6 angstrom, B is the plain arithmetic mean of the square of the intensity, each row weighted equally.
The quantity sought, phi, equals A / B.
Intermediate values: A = 593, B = 842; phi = 0.7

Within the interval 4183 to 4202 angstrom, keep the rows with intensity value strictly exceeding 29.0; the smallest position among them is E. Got 4183.15 angstrom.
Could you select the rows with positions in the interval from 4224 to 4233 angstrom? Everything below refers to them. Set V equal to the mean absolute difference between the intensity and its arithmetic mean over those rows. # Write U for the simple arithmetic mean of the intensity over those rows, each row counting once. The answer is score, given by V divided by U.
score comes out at 0.356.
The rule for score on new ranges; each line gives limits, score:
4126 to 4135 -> 0.174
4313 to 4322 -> 0.130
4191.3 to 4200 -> 0.189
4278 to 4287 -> 0.103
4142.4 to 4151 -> 0.172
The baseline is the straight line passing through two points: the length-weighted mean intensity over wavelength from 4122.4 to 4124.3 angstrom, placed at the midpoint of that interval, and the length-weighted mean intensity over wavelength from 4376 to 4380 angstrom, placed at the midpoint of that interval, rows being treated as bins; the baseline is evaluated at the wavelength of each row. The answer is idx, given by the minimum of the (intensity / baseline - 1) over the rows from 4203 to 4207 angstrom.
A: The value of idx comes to -0.2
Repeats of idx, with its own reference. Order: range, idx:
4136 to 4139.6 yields -0.1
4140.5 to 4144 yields -0.5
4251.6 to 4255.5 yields -0.4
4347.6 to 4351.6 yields -0.4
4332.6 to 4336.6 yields 0.0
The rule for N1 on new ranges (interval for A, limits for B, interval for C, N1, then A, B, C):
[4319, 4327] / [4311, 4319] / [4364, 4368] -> 3.6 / 3.4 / 4.1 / 5.04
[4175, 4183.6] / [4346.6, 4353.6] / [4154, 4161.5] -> -0.5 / 2.6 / 7.0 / 2.24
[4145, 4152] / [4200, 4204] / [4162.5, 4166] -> 1.1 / 3.3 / 2.0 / 5.05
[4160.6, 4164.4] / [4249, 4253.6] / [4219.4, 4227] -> 2.3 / 2.9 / 3.1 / 4.34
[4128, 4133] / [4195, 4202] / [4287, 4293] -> 1.7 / 4.4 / 2.3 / 4.91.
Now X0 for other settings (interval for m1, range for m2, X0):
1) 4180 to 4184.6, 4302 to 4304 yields 3.5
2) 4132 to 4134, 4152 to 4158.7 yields 5.6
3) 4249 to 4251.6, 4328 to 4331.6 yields 7.0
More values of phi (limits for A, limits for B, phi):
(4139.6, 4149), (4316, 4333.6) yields 0.6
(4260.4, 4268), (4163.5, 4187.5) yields 1.2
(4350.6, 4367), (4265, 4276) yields 2.4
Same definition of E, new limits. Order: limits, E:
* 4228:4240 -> 4231.59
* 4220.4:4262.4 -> 4220.88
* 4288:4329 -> 4315.22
